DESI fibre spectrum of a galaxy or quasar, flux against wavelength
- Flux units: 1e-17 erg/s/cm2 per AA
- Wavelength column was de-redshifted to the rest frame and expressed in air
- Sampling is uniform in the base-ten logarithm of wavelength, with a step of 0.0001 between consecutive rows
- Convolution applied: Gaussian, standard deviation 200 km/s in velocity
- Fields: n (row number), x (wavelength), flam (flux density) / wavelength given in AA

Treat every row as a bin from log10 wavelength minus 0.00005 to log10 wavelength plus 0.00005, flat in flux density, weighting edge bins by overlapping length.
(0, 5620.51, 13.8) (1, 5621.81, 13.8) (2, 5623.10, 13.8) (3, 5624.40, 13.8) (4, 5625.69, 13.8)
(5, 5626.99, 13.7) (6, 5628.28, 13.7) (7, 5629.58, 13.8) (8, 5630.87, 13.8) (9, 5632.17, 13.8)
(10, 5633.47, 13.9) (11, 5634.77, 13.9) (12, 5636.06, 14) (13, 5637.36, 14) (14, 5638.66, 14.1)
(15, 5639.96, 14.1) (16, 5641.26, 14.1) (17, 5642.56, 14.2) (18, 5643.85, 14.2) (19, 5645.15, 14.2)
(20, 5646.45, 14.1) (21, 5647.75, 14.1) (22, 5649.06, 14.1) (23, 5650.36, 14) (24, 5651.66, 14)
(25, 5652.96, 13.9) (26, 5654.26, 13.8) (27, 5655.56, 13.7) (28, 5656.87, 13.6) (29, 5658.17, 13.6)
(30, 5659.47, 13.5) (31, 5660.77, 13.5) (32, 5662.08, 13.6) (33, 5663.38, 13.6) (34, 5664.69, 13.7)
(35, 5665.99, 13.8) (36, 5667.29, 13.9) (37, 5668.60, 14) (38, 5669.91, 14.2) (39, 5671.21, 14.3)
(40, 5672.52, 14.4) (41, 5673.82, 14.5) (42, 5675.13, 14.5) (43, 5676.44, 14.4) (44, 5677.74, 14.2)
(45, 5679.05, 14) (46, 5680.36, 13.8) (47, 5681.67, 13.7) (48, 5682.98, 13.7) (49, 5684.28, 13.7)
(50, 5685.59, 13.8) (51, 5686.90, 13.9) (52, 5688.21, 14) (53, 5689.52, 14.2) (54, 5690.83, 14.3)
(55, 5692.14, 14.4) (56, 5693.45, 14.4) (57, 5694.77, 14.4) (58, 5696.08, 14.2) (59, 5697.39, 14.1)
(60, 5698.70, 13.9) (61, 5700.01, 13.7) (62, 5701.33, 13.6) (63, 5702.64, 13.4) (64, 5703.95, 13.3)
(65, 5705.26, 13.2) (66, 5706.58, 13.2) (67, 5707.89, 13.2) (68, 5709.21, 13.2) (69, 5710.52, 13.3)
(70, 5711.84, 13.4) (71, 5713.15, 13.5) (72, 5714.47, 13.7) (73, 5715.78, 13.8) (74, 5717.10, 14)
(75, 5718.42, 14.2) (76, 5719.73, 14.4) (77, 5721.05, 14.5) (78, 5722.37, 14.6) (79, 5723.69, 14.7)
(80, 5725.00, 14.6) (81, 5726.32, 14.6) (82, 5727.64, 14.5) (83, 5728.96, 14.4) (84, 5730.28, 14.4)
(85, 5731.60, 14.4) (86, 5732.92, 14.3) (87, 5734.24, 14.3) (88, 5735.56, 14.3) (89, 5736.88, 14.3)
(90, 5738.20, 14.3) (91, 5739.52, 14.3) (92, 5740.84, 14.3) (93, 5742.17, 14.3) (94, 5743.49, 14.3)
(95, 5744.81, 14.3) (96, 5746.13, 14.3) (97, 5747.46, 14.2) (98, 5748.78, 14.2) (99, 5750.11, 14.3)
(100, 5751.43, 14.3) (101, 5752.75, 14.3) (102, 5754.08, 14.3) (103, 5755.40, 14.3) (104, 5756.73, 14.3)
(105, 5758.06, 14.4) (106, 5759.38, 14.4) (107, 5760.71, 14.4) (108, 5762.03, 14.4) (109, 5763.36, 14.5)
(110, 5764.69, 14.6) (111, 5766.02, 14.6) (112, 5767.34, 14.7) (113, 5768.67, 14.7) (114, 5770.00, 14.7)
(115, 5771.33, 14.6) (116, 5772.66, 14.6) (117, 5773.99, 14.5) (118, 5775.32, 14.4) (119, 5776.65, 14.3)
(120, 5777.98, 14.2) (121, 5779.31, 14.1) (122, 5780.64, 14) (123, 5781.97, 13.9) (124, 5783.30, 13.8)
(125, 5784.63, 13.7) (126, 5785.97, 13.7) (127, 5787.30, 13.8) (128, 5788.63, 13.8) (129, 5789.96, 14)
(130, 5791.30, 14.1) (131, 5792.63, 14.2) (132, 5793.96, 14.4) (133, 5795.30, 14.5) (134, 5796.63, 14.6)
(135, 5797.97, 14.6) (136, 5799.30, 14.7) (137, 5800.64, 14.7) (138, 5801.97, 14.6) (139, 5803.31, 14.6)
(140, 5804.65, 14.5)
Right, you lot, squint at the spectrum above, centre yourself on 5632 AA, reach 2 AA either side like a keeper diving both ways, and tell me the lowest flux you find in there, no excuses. 13.8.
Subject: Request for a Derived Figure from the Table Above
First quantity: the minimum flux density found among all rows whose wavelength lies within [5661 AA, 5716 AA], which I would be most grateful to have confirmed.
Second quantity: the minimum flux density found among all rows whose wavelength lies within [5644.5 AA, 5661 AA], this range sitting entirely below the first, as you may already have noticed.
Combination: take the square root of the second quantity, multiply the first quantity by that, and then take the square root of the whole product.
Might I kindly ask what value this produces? 6.96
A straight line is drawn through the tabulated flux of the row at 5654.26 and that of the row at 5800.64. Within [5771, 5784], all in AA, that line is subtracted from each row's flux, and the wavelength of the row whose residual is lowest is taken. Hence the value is 5783.30 AA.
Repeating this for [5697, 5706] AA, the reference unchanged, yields 5705.26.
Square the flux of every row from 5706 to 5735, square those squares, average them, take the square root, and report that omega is 198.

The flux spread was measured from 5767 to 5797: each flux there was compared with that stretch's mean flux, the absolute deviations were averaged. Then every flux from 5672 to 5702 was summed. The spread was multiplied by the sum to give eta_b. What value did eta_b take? 98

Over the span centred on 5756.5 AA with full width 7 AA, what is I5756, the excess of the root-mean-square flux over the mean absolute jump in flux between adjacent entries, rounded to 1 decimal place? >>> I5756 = 14.3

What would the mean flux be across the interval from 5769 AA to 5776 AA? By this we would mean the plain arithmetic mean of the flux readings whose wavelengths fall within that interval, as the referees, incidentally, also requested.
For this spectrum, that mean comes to 14.6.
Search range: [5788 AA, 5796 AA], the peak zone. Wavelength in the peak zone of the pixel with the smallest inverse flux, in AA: 5795.30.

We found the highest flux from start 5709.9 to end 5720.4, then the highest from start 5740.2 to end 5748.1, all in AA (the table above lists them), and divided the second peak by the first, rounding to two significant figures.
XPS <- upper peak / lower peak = 0.99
